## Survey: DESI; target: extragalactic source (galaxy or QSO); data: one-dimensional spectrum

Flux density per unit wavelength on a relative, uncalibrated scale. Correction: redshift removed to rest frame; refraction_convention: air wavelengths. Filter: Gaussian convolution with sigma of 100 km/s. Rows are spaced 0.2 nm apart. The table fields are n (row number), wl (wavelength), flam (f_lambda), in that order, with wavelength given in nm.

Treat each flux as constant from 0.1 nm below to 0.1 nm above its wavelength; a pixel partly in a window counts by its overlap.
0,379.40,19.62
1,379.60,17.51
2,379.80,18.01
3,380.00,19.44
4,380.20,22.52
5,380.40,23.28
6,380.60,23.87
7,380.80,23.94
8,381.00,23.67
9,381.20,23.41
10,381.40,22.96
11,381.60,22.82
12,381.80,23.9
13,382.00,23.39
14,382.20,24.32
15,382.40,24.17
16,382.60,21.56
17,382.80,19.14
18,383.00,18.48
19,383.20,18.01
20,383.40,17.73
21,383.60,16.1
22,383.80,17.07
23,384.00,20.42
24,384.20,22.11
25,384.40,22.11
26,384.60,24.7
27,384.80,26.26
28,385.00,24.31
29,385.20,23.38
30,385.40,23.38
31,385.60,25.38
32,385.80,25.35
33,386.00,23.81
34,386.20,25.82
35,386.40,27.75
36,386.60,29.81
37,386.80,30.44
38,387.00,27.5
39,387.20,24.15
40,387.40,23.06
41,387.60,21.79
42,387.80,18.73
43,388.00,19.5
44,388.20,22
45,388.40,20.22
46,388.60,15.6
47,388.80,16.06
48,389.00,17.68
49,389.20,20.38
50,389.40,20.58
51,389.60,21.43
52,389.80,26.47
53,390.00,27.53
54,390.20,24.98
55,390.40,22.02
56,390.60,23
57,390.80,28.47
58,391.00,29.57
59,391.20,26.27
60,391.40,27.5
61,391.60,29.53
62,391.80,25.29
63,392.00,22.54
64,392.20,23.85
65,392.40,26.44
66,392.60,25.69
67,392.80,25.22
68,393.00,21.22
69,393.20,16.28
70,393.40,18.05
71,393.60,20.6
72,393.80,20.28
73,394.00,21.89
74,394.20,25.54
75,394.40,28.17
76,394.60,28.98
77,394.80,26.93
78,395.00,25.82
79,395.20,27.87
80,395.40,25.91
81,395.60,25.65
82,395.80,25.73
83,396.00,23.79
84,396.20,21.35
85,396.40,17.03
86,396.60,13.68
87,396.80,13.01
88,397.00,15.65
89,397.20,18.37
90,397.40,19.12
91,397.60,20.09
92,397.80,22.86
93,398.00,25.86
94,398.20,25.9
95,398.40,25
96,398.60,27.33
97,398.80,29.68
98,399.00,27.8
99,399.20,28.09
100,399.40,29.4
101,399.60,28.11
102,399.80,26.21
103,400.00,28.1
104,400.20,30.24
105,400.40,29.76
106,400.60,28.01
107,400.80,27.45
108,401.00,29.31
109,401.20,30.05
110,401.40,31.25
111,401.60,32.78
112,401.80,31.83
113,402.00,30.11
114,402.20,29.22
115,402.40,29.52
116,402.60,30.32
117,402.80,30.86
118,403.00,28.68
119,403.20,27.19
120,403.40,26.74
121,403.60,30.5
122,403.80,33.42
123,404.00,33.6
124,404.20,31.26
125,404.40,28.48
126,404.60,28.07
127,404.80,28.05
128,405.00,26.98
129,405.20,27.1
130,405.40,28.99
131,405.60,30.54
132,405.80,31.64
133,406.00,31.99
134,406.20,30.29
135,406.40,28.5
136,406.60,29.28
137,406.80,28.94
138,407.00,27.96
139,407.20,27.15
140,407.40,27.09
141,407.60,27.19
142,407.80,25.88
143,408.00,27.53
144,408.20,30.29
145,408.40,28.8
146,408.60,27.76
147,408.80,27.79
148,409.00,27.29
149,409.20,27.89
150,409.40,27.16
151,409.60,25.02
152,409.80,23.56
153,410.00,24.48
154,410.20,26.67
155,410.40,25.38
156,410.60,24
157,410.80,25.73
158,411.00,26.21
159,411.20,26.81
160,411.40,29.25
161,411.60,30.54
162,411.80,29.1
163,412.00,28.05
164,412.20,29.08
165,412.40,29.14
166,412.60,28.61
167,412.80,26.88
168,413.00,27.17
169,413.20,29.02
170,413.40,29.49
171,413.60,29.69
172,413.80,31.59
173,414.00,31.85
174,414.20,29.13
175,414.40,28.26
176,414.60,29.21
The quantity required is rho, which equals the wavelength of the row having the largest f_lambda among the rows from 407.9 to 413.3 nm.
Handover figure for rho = 411.60 nm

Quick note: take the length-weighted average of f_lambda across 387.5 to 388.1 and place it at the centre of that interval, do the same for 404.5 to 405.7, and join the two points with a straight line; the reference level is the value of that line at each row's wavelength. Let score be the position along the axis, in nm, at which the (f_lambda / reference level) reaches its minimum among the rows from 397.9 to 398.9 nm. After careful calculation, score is 398.40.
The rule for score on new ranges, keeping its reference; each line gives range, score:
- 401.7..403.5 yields 403.40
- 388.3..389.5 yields 388.60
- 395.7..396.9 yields 396.80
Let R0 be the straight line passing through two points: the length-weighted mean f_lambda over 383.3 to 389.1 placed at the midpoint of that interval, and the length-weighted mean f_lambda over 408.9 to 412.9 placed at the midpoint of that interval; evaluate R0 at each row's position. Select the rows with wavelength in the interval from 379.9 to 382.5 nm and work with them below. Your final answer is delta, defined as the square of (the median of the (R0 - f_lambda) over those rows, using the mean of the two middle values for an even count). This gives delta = 3.5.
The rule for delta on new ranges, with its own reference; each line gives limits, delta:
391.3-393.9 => 0.1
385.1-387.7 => 8.6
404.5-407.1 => 7.0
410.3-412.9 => 0.6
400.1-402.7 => 22.2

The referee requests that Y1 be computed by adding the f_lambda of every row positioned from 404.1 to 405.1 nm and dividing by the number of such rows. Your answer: 28.6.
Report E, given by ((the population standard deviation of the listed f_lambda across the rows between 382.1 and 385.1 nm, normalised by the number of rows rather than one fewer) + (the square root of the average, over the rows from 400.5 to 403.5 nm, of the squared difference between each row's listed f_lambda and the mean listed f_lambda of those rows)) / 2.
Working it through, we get 2.4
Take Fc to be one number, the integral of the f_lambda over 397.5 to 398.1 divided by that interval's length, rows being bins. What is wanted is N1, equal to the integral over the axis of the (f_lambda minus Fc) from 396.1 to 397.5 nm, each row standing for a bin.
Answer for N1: -8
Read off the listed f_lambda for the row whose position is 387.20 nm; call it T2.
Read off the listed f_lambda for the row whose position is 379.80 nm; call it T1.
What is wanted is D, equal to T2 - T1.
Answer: 6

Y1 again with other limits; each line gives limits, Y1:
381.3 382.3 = 23.5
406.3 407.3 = 28.4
